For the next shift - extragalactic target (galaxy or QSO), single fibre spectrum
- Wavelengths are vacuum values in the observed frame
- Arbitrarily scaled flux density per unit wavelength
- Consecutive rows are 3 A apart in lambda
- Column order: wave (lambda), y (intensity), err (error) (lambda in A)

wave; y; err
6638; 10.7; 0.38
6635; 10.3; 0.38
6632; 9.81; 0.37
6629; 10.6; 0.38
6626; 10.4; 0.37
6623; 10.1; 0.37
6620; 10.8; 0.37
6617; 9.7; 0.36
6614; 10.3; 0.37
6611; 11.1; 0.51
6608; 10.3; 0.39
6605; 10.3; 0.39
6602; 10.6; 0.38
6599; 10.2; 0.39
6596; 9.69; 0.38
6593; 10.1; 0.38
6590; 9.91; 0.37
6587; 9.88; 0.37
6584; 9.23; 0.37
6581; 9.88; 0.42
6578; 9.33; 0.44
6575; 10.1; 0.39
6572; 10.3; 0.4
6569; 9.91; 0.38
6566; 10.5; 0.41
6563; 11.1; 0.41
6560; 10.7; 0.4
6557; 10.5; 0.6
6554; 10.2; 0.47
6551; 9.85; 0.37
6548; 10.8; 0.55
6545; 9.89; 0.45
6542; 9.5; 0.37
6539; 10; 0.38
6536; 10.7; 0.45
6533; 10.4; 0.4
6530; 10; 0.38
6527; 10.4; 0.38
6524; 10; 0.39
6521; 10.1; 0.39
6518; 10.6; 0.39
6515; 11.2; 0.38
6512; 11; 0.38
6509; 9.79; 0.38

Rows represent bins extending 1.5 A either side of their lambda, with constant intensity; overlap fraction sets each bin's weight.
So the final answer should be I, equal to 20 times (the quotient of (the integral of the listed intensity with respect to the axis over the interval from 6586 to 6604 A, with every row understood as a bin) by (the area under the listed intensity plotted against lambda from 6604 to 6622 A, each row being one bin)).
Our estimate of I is 19.4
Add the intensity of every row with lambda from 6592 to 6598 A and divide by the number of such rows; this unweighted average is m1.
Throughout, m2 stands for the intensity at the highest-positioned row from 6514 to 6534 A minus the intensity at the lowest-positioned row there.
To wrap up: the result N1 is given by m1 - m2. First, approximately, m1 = 9.9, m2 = -0.8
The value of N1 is 10.7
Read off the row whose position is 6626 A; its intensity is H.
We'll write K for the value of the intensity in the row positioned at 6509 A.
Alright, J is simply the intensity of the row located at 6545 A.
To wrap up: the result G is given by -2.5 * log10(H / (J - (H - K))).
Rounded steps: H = 10.4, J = 9.89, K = 9.79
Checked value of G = -0.12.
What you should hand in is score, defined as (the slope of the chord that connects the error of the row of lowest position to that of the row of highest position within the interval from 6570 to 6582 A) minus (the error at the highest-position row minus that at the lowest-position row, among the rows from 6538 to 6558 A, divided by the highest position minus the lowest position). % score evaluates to -0.010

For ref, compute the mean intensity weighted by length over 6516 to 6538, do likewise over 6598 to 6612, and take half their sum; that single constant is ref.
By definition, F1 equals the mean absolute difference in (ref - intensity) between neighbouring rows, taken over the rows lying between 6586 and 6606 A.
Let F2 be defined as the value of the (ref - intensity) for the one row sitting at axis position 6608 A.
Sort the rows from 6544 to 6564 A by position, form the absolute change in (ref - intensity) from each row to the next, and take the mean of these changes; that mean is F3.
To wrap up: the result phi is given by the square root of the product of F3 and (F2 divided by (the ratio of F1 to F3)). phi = 0.31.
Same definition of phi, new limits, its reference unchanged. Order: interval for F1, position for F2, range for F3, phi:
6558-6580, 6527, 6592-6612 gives 0.05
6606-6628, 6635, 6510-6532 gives 0.14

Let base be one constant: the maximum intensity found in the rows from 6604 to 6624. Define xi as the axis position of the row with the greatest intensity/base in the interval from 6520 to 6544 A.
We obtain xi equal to 6536 A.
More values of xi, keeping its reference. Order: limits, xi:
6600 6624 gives 6611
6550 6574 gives 6563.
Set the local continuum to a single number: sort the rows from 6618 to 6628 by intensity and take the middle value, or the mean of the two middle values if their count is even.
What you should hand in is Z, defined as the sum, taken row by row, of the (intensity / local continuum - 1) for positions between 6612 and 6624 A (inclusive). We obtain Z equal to -0.07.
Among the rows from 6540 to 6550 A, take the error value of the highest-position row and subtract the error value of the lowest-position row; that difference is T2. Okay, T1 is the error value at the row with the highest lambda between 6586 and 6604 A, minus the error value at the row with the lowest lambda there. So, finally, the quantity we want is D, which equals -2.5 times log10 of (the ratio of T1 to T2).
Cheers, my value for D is 3.1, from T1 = 0.01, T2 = 0.18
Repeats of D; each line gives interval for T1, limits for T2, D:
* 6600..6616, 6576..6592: 2.1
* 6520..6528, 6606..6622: 0.8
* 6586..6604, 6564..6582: 0.0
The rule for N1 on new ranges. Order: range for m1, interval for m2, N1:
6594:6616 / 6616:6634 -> 10.2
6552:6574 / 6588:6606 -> 10.1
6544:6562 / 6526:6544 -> 11.2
